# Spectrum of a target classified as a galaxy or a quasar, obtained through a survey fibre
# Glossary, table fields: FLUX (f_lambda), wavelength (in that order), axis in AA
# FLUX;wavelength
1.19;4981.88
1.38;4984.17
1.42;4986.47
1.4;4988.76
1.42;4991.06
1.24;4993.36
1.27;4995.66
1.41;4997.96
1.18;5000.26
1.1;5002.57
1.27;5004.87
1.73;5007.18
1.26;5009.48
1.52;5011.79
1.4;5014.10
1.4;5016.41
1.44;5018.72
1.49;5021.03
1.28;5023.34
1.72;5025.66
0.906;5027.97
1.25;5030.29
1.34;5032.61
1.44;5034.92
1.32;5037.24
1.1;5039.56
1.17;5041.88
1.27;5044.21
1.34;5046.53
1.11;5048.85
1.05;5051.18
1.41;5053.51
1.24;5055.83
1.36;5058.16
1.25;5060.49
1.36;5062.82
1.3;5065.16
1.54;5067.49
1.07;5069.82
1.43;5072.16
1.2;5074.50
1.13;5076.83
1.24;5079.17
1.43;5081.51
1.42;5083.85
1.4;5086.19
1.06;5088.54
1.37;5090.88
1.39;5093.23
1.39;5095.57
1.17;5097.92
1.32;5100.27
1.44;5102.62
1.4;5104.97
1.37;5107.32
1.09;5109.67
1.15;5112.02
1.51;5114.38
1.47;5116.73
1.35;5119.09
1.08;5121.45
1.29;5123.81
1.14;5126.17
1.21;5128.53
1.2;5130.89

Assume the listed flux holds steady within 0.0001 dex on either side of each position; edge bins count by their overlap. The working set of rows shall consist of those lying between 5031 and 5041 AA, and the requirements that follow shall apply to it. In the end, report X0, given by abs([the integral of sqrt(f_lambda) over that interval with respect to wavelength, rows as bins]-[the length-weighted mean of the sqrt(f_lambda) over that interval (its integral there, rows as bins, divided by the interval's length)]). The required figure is 10.2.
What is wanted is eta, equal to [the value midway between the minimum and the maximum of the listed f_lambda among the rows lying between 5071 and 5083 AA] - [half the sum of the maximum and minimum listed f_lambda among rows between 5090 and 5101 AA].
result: 0.000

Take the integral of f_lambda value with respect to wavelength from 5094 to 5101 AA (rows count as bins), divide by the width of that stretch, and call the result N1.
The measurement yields 1.30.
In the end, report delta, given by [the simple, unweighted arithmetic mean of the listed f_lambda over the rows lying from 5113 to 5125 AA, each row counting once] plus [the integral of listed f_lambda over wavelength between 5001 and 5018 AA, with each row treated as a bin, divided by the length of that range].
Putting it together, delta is 2.72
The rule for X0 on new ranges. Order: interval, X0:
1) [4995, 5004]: 8.9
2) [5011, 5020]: 9.6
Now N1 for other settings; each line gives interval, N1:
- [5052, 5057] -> 1.31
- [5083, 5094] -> 1.32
